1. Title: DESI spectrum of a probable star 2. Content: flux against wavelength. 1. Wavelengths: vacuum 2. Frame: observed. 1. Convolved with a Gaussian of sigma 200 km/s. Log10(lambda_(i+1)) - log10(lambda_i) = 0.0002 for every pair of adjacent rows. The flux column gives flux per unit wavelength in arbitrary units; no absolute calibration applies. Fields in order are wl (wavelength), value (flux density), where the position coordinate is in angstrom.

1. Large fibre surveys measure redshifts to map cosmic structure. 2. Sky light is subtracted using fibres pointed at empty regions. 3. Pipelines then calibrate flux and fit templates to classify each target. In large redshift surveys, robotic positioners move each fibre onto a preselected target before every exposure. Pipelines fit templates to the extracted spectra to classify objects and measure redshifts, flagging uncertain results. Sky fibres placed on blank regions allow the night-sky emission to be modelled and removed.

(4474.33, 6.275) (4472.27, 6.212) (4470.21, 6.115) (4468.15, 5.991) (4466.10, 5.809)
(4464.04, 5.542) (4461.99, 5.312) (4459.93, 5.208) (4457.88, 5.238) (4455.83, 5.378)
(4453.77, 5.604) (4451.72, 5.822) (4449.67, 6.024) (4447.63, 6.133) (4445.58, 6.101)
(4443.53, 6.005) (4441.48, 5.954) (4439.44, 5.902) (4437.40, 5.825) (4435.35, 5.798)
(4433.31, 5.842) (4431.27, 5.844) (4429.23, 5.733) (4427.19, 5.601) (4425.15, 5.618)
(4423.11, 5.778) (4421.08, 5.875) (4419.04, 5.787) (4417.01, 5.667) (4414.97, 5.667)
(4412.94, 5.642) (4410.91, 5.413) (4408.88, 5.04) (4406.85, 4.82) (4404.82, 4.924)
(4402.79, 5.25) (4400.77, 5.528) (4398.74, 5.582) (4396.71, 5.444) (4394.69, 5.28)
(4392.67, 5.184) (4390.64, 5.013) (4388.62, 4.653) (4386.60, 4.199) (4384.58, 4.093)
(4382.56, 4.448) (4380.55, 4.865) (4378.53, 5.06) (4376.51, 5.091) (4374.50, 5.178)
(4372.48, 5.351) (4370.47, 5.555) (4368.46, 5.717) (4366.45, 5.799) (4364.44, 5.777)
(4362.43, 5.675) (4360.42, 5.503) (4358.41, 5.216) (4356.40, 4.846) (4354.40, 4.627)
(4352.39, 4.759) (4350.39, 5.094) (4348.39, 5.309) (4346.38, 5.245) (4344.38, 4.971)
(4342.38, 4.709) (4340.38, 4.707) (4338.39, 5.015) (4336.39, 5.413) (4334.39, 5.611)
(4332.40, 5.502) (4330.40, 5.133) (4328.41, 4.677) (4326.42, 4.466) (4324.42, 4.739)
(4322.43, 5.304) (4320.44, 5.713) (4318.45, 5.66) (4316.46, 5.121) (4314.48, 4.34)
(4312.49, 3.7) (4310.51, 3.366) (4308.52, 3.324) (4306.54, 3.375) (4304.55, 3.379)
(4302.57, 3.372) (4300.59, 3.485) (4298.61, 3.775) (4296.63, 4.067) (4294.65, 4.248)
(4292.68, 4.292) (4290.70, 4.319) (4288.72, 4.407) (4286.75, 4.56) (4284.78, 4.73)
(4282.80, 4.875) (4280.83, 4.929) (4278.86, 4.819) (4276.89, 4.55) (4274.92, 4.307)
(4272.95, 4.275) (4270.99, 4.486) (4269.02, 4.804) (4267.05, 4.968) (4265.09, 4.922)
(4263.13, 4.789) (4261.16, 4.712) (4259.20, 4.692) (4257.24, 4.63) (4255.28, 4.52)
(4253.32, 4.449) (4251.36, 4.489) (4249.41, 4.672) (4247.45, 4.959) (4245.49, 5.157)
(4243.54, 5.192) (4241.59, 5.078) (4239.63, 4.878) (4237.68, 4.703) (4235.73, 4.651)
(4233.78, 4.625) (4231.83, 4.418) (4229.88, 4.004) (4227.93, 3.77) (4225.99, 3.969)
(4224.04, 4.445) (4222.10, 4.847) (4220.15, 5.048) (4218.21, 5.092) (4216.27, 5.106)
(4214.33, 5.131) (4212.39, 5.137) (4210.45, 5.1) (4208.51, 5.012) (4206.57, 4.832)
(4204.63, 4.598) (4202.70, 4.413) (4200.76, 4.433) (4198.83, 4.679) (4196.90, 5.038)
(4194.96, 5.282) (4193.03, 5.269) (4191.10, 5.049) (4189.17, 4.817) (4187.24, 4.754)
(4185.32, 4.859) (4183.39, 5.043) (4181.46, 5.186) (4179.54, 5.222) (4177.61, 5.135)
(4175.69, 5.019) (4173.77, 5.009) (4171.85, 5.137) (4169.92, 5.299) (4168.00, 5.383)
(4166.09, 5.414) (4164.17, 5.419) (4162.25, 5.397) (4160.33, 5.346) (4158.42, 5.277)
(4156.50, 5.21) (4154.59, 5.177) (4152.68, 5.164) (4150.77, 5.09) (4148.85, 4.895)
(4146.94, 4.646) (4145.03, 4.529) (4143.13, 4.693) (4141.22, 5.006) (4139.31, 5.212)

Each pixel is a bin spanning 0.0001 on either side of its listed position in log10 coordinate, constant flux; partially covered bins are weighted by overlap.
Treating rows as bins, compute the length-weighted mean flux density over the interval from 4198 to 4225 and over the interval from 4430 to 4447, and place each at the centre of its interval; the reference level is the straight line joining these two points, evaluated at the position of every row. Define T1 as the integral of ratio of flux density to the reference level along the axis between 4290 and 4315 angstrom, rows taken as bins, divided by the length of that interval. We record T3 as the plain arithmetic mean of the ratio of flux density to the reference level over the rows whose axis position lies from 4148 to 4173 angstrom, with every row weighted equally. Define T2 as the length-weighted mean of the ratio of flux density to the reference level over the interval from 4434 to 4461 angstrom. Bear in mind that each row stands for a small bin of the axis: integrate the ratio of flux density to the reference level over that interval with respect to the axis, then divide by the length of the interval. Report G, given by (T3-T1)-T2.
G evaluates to -0.54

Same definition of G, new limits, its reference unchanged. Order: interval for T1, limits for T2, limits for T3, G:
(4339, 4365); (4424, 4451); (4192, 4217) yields -0.90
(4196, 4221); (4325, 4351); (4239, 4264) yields -0.99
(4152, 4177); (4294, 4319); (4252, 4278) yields -0.96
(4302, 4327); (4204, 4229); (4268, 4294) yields -0.91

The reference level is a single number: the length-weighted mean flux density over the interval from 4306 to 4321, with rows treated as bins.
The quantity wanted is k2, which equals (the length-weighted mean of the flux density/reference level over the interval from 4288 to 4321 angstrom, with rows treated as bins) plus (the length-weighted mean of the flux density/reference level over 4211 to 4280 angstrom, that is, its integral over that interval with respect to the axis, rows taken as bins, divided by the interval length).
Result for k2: 2.04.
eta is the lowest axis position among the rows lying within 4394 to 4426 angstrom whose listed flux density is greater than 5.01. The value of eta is 4394.69 angstrom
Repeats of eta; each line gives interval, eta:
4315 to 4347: 4316.46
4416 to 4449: 4417.01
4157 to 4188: 4158.42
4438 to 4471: 4439.44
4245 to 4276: 4245.49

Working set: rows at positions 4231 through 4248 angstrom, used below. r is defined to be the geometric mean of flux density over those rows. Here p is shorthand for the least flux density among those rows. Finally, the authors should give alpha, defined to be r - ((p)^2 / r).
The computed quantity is 0.8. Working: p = 4.418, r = 4.8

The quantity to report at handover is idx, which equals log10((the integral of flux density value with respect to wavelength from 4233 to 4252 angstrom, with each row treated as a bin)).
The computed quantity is 2.0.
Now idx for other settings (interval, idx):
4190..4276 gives 2.6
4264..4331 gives 2.5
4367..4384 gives 1.9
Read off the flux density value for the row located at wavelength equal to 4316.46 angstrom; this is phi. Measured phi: 5.121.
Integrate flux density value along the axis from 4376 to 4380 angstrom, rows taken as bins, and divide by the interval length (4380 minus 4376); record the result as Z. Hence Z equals 5.04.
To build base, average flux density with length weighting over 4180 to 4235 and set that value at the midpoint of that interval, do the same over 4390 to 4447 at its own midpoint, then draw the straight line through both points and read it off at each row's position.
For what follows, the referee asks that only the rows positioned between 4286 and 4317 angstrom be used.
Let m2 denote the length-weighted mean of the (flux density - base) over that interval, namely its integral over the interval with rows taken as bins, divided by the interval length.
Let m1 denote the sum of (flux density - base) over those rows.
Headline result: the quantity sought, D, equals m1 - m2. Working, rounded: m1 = -19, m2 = -1.2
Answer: -18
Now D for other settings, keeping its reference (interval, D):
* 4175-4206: 3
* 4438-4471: 1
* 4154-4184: 9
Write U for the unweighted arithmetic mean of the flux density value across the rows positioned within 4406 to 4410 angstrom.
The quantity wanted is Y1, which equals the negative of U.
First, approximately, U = 4.93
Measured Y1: -4.93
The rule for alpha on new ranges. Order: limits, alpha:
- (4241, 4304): 2.0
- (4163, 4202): 1.2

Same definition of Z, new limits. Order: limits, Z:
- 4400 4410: 5.11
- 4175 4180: 5.12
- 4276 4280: 4.70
